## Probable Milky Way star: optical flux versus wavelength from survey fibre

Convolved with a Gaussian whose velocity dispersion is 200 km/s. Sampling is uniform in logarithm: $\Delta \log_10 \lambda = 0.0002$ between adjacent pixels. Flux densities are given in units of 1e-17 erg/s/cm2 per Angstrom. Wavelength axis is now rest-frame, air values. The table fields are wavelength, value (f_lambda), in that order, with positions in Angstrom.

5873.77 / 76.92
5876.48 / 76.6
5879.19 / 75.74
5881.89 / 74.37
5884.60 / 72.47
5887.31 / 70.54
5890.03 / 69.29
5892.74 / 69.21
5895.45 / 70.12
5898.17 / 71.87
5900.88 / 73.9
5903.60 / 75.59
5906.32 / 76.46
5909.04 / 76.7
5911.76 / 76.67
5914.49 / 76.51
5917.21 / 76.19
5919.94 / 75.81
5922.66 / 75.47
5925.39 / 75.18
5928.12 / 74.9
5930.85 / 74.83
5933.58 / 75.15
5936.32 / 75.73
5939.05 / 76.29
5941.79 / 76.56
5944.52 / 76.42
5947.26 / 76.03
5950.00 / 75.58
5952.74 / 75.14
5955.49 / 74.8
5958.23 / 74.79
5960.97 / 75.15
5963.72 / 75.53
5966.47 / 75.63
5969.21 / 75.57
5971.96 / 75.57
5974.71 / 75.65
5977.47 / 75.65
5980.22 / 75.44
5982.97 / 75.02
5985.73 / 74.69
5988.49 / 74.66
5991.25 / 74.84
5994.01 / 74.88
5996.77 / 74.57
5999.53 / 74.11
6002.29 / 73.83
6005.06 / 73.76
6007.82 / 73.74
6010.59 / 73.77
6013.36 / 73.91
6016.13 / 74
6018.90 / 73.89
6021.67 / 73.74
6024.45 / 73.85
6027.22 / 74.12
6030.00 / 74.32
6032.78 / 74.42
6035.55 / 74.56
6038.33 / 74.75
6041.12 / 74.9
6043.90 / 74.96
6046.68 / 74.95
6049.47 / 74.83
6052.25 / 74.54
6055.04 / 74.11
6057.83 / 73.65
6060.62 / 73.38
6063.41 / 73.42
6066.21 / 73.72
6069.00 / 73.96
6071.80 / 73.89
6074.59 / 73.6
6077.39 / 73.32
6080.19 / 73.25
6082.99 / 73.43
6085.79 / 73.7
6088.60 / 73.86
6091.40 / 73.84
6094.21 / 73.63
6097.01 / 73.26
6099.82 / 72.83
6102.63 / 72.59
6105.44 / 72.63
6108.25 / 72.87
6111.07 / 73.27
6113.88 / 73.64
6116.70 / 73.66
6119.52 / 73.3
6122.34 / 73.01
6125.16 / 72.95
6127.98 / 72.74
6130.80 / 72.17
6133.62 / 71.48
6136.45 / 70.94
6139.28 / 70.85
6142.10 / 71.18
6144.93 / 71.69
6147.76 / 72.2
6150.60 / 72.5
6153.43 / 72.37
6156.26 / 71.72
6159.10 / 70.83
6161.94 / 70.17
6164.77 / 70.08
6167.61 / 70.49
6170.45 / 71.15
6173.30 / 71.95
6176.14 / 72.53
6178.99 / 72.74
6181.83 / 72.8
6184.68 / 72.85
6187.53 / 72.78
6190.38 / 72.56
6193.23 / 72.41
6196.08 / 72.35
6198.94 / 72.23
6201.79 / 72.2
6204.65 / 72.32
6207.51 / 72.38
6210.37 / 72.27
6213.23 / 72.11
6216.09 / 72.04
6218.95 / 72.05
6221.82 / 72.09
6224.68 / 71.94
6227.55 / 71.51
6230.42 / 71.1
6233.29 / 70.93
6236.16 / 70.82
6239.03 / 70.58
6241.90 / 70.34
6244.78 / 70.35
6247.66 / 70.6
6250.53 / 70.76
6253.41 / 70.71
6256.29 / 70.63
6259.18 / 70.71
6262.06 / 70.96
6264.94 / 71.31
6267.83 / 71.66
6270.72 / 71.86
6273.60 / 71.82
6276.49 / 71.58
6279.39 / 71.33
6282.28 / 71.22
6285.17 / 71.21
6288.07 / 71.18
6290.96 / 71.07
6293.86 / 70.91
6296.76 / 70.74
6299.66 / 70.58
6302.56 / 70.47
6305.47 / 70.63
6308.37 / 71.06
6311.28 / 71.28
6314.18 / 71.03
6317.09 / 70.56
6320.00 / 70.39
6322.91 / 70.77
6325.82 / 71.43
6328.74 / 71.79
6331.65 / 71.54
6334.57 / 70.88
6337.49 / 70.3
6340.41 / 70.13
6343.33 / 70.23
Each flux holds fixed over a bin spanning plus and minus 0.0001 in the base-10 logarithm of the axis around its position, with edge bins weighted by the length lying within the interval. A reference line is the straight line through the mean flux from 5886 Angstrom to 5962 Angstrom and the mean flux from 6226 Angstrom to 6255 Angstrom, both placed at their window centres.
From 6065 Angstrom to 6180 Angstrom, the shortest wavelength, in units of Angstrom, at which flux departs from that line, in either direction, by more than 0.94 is 6069.00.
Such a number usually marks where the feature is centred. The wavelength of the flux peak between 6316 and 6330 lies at 6328.74 Angstrom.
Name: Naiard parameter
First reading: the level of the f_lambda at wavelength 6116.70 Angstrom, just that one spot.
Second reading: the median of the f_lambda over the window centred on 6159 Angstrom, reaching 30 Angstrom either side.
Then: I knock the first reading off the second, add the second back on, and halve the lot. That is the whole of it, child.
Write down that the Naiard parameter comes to 34.9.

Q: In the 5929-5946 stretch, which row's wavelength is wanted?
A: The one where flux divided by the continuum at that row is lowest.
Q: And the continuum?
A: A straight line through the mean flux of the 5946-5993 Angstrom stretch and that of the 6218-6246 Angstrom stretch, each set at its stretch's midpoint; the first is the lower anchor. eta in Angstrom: 5930.85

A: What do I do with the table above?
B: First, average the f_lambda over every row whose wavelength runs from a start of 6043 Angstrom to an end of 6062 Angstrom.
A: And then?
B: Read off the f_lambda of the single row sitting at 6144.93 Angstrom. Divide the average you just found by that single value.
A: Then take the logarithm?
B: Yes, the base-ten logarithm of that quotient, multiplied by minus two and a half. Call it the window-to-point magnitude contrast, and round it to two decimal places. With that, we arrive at -0.04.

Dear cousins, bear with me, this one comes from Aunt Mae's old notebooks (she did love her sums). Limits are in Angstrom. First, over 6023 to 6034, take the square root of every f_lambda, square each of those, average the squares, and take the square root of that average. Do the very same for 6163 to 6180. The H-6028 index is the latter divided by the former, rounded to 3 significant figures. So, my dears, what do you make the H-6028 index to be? 0.982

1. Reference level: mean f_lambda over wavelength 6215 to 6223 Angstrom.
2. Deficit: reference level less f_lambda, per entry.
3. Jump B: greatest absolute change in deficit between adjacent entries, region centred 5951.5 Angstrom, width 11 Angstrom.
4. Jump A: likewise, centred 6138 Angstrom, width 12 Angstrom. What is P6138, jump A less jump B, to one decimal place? 0.1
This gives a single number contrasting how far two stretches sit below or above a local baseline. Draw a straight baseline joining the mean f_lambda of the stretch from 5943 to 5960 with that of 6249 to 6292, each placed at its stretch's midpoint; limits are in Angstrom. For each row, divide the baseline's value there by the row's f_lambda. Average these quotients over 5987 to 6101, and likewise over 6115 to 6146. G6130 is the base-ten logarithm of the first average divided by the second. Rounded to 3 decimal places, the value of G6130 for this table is -0.004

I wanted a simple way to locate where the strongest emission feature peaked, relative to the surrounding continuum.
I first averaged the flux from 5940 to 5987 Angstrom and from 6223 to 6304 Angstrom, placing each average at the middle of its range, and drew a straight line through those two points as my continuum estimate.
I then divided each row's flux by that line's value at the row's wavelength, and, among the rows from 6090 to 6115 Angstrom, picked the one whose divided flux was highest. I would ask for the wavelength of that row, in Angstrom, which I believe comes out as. 6113.88 Angstrom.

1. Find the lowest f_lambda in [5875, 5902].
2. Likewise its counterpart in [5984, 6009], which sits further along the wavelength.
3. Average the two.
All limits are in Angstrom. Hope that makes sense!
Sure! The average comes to 71.5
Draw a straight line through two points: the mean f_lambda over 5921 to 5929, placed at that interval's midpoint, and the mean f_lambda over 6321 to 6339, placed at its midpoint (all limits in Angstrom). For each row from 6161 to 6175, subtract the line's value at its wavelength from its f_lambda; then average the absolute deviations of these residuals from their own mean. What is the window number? 0.66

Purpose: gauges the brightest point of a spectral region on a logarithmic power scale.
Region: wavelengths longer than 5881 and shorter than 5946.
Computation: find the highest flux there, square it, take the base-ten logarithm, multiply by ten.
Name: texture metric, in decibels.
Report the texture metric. 37.7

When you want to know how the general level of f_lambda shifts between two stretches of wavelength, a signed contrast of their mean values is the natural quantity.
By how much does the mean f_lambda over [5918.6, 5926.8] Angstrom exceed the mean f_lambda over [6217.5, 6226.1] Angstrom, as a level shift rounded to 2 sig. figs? 3.5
